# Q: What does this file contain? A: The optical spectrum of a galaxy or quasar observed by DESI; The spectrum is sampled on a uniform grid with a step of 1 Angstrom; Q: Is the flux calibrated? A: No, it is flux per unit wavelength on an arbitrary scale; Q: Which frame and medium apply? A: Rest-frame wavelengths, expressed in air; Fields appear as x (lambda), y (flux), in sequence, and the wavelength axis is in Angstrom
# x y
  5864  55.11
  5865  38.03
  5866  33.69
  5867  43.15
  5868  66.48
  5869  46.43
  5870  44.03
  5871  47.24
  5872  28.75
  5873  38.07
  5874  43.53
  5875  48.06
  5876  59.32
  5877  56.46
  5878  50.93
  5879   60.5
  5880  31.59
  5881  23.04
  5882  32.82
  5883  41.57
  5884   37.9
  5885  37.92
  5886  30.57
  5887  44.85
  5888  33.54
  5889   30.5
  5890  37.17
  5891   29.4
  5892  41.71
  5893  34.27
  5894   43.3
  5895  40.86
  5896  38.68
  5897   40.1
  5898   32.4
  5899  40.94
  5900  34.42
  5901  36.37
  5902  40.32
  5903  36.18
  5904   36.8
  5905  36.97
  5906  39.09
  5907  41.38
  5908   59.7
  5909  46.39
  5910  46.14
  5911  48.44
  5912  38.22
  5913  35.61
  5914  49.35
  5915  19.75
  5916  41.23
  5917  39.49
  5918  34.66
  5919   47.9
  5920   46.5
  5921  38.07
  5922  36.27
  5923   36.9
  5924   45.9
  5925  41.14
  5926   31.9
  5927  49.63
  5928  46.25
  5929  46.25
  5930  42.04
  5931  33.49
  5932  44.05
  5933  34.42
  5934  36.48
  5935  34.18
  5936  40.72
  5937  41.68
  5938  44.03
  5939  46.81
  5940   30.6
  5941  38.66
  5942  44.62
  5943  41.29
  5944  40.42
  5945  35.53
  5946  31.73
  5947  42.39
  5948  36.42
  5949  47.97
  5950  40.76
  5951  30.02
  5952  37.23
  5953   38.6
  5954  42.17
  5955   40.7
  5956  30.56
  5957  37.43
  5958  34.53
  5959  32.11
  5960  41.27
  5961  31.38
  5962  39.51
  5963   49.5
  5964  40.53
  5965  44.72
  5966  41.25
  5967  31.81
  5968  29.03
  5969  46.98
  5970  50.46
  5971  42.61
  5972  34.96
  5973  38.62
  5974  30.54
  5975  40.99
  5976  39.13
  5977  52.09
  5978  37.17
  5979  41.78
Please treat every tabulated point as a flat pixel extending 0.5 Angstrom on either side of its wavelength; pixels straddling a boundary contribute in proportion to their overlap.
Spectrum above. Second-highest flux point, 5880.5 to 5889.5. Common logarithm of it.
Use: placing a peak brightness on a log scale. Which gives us 1.619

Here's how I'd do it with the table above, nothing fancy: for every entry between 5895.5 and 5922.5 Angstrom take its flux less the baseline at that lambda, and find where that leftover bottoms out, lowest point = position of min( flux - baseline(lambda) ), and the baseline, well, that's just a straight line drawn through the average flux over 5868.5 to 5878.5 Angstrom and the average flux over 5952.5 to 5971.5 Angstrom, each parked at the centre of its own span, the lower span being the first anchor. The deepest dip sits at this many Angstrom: 5915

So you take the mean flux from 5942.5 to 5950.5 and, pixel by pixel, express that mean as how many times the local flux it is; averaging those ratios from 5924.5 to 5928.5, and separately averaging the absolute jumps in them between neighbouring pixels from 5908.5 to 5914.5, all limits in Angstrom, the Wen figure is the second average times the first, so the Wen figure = 0.125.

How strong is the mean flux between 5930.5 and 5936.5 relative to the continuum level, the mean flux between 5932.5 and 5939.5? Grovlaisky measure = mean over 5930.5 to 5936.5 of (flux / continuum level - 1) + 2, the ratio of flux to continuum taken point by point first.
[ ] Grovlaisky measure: 1.94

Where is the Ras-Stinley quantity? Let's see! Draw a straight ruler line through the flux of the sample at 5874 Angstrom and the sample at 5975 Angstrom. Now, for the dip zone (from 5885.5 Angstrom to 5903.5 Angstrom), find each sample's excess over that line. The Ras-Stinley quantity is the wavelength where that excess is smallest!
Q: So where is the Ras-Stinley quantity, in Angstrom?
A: 5891 Angstrom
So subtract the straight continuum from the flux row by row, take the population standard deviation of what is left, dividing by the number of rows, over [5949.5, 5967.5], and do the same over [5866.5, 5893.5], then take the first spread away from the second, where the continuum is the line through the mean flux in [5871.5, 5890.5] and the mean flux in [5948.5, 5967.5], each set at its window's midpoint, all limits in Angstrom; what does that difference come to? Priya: 5.2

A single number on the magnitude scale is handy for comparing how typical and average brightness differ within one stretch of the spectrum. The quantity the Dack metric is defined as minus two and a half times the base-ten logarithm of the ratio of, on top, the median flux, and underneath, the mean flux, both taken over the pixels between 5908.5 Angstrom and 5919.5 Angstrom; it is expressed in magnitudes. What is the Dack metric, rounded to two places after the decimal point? -0.02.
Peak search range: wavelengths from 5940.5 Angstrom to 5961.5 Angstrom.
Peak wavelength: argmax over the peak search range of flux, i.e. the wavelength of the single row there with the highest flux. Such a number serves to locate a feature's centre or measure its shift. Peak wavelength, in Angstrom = 5949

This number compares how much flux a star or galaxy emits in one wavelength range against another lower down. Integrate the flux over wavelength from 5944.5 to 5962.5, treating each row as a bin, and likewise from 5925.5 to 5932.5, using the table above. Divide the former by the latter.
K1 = 2.3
